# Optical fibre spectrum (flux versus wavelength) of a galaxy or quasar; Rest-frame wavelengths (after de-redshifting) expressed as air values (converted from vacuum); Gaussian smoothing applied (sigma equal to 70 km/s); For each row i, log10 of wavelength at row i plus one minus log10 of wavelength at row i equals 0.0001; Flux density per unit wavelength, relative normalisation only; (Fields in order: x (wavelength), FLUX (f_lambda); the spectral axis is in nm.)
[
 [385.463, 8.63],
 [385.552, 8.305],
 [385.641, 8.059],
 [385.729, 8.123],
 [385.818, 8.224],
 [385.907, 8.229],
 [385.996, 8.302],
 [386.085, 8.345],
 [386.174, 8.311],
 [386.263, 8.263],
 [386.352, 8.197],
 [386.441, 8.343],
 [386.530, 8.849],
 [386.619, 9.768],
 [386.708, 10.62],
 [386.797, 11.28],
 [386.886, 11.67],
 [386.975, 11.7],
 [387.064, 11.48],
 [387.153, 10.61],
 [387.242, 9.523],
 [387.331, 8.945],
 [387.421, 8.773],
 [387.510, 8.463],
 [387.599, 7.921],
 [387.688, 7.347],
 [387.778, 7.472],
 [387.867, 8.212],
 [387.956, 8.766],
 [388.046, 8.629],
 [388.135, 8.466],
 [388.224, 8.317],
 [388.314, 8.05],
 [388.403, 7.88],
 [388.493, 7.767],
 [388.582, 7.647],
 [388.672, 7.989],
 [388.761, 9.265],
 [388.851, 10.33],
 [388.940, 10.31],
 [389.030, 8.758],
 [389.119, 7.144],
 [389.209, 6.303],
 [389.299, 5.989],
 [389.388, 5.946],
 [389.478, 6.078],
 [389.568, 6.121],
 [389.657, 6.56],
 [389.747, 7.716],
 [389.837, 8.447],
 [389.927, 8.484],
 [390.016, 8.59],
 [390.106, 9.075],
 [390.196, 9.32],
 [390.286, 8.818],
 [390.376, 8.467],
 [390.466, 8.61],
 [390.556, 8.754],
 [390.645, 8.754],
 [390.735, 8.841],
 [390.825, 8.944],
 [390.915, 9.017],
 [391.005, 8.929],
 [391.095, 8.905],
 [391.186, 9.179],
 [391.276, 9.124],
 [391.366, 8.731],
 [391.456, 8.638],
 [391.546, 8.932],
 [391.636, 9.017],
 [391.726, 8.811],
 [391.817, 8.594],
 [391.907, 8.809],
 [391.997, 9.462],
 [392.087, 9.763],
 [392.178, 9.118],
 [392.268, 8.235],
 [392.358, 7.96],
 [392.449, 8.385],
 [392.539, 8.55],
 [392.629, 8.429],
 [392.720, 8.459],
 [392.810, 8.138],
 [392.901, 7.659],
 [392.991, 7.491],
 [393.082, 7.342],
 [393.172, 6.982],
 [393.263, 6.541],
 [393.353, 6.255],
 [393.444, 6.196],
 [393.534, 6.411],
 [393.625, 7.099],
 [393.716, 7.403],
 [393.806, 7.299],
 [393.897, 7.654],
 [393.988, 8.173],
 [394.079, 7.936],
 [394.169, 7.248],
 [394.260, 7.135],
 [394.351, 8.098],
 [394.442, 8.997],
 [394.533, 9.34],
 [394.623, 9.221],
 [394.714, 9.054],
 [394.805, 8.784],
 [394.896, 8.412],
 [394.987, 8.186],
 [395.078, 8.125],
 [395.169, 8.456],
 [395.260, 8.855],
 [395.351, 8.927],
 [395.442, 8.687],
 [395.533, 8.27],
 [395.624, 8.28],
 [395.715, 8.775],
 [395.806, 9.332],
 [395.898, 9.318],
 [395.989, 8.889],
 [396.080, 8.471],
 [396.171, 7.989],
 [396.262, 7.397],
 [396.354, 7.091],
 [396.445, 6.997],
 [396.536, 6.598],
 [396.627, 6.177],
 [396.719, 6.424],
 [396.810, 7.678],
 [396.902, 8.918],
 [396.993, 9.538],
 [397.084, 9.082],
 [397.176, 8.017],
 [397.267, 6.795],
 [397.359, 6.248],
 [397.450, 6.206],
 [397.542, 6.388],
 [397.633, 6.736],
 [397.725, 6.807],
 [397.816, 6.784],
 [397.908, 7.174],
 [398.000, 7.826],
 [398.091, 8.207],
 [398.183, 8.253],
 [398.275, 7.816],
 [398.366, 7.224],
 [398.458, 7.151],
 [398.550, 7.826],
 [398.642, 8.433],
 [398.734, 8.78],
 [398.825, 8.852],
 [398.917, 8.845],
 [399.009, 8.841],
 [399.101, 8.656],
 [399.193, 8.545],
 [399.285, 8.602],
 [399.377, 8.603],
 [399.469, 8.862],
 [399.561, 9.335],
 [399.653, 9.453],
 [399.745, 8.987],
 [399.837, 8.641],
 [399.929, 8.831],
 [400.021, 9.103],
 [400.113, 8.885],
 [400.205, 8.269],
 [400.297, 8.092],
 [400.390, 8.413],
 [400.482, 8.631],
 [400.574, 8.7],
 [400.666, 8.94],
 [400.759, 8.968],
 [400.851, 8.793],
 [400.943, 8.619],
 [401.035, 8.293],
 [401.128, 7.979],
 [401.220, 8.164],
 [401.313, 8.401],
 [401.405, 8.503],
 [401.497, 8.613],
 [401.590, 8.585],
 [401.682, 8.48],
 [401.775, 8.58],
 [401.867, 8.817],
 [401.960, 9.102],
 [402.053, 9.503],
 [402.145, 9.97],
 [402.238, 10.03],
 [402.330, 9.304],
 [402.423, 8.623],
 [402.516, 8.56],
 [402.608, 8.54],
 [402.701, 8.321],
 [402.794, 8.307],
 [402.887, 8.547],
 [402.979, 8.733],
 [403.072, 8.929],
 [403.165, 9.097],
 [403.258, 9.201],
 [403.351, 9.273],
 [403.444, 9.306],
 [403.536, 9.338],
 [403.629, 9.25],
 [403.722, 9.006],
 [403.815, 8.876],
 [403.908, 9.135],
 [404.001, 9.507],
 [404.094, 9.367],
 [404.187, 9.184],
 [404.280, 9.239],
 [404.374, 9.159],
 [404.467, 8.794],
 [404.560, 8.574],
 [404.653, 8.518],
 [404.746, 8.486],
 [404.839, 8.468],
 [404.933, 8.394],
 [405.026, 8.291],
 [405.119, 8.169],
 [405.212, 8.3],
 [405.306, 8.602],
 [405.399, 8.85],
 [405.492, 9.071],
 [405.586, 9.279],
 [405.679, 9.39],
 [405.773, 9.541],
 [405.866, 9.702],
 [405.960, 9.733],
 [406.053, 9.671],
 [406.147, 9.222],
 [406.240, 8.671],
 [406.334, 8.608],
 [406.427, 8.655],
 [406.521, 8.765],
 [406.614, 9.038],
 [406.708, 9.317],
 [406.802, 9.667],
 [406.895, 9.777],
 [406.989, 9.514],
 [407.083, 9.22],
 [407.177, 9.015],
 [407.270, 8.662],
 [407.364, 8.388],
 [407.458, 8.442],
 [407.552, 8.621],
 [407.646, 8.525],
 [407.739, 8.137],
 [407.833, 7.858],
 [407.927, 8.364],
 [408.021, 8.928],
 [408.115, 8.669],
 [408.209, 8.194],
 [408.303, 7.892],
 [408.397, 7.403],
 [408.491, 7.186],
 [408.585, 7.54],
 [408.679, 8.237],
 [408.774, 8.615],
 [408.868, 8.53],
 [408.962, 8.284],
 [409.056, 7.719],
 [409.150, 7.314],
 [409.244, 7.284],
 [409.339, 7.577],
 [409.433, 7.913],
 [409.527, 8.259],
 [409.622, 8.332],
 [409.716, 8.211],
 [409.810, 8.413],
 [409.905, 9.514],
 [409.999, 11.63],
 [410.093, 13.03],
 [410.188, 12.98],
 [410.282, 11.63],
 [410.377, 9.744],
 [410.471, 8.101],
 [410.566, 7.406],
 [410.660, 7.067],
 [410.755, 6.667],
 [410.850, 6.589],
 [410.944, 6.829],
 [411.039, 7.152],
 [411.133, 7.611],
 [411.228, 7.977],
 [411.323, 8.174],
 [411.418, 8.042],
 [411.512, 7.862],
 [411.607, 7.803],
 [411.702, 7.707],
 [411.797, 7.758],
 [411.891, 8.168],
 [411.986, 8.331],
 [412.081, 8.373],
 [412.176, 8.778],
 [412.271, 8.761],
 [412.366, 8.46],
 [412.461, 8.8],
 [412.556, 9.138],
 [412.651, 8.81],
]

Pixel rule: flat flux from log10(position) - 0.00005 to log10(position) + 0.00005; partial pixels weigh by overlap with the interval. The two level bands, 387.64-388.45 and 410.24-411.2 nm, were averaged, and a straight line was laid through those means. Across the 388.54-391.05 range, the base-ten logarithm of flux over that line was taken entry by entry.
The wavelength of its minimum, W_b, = 389.388 nm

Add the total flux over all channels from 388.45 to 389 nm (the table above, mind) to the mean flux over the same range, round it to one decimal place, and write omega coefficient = 62.2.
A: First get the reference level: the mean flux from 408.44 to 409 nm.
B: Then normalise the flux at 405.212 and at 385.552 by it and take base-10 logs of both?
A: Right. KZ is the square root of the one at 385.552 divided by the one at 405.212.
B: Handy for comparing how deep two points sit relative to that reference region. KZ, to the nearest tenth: 1.0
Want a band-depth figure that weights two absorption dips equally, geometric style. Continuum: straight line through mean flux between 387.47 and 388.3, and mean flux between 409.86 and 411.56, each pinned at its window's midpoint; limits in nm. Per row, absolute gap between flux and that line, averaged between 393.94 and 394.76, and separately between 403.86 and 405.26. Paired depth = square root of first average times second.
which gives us 0.53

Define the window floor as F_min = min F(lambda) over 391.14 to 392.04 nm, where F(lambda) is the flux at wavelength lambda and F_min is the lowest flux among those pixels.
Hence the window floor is 8.594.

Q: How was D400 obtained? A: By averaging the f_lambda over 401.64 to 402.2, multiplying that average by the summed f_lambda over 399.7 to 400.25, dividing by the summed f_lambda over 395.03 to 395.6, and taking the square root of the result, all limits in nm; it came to 3.05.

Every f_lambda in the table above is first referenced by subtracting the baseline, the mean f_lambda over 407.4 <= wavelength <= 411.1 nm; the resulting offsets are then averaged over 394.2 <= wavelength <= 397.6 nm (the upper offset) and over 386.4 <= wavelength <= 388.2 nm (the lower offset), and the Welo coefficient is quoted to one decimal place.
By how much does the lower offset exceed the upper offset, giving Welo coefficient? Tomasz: 1.3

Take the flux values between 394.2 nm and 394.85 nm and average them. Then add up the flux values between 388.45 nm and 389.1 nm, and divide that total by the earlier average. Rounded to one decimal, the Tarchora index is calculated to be 7.2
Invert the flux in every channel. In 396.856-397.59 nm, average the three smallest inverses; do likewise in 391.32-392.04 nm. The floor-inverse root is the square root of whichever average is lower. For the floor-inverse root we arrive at 0.330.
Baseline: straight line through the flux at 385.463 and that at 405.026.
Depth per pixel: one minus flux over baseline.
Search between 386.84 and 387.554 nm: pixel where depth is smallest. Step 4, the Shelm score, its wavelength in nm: 386.975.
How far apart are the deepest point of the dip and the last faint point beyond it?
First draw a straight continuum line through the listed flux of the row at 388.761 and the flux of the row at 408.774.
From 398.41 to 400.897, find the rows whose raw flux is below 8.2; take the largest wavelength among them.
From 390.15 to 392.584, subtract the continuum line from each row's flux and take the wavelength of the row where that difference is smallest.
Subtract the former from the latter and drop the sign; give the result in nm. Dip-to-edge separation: 7.94 nm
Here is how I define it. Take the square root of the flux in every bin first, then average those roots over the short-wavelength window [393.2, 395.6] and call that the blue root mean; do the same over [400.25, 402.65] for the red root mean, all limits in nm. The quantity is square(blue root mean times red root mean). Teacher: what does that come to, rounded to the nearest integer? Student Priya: 69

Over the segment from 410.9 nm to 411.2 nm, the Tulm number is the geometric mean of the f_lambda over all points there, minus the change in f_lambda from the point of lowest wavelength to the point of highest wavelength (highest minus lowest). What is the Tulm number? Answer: 6.4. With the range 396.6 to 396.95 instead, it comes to 4.5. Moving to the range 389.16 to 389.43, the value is 6.4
